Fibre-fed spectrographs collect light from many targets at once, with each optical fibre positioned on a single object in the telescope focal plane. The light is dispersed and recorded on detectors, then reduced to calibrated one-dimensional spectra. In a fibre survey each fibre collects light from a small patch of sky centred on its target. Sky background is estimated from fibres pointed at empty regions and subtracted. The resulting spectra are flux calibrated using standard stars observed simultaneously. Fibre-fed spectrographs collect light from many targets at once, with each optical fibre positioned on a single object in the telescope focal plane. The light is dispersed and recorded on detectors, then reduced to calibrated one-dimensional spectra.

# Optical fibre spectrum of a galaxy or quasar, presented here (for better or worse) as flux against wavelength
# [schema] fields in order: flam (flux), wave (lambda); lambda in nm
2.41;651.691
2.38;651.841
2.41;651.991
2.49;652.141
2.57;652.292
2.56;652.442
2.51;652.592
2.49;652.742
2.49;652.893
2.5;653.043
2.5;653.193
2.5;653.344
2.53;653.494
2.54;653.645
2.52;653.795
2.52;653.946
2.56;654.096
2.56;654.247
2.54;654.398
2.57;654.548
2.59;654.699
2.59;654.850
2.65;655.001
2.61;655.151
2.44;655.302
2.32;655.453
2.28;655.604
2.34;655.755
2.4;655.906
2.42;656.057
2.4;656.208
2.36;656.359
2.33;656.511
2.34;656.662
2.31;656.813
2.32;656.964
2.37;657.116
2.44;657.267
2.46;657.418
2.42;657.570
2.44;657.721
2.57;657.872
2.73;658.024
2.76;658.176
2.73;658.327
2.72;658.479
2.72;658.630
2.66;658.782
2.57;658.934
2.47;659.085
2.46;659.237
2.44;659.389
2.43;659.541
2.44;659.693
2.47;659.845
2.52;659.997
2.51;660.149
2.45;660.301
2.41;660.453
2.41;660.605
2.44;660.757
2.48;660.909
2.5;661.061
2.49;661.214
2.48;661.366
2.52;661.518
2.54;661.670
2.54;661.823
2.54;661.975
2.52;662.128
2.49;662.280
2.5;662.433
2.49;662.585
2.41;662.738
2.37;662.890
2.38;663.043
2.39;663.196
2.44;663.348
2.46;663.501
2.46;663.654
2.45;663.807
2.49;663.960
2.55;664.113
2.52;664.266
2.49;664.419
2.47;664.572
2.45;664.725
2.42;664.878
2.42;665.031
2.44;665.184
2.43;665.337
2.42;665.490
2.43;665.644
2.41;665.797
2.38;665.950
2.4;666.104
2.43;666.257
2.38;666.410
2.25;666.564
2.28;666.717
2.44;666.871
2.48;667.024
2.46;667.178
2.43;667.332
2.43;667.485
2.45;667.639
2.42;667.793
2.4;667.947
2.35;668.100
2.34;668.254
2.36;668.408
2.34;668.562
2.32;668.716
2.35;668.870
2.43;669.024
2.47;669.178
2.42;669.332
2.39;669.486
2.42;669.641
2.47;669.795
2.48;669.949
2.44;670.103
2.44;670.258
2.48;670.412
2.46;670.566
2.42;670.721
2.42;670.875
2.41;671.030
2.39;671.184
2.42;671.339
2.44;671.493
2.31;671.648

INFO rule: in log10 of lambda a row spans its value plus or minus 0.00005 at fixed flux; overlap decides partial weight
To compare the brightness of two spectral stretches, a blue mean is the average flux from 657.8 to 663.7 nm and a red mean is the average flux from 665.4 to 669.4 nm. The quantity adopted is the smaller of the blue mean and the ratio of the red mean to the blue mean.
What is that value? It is 0.954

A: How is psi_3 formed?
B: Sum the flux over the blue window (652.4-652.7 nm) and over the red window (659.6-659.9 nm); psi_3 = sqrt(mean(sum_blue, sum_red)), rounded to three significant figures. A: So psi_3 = 2.23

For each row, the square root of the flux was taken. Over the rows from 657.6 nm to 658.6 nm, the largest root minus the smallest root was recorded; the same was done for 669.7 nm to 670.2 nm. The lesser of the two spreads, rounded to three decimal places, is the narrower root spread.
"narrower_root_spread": 0.013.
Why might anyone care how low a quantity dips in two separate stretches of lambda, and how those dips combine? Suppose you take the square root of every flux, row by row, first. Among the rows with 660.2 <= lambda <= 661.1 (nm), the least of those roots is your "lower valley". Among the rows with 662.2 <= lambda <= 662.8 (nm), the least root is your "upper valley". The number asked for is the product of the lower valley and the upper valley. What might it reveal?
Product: 2.41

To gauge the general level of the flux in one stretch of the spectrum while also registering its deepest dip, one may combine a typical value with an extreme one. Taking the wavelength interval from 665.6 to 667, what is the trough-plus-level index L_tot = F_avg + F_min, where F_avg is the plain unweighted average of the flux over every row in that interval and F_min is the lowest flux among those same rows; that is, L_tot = 4.63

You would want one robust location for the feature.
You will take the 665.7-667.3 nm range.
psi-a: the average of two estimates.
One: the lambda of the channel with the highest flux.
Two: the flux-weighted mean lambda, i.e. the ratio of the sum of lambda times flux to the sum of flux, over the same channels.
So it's 666.76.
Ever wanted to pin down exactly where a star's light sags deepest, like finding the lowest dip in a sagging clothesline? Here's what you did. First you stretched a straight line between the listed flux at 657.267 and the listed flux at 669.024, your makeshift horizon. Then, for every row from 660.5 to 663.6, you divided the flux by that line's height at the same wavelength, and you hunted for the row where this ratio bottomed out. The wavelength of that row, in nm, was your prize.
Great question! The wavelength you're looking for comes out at 662.890 nm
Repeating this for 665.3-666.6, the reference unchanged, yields 666.564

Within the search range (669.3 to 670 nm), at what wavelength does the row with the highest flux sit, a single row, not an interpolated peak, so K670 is 669.949 nm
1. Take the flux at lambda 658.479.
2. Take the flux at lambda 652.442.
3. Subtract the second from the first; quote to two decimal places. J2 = 0.16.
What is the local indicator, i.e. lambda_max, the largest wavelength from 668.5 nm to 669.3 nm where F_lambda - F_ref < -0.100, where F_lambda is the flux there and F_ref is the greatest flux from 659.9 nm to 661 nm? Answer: 668.870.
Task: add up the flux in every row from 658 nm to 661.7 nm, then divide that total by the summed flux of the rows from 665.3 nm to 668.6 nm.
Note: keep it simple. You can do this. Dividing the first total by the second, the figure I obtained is 1.2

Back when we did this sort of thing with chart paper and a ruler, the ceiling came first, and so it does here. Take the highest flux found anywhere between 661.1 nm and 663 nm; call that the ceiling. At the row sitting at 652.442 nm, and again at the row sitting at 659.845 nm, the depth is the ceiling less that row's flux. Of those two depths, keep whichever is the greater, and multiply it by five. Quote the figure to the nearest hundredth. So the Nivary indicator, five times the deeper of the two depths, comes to 0.35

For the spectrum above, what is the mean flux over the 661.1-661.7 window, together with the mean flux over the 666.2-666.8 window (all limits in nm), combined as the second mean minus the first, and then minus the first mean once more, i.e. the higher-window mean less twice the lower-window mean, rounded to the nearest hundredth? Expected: -2.68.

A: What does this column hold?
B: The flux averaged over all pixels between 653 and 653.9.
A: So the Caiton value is 2.52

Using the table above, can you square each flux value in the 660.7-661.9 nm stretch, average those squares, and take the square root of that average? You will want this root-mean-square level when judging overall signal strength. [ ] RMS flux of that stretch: 2.50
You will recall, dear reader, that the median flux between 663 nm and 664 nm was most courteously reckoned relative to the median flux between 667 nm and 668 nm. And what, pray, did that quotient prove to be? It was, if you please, 1.01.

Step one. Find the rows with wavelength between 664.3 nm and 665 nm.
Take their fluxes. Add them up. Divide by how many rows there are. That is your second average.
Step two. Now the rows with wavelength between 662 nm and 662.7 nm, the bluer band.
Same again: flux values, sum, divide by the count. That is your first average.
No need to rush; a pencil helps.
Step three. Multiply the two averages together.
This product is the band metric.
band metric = 6.14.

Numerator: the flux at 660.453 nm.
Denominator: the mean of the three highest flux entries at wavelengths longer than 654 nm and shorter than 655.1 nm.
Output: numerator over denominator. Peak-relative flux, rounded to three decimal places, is 0.923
